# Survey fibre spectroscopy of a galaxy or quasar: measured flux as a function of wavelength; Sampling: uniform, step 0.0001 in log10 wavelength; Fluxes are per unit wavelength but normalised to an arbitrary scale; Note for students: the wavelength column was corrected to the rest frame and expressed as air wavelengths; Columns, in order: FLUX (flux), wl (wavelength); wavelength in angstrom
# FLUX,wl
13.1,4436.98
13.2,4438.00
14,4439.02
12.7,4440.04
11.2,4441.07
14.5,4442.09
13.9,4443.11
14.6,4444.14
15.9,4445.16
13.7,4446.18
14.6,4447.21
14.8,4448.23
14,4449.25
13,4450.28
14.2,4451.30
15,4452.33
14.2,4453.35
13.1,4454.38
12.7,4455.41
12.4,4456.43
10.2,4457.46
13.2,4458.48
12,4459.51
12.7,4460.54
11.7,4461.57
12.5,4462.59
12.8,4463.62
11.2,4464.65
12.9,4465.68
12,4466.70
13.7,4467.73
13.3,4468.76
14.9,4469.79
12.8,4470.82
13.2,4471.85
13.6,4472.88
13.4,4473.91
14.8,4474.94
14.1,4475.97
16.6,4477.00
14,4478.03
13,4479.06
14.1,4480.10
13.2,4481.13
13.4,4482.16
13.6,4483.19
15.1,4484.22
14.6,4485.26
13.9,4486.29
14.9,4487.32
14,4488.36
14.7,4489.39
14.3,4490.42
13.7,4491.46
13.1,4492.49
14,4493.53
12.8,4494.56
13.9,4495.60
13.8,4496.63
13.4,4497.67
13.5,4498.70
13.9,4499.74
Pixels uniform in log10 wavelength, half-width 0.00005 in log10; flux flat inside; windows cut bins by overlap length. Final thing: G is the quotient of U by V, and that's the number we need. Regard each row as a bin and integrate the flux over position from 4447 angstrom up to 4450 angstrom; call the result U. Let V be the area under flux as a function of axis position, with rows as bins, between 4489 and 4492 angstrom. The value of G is 1.01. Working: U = 43.1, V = 42.6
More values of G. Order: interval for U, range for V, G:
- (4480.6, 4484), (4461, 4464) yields 1.25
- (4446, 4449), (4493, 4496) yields 1.07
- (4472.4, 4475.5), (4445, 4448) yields 0.99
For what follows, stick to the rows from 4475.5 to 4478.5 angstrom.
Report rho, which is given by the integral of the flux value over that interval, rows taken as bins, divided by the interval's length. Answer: 14.9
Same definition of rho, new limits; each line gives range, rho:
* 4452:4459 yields 12.9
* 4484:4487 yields 14.5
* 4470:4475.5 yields 13.6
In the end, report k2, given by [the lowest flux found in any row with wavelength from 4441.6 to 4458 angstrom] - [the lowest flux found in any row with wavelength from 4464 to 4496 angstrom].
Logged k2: -1.00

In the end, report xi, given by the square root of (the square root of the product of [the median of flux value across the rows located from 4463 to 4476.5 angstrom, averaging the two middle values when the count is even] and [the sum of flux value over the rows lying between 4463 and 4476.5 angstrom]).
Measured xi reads 6.92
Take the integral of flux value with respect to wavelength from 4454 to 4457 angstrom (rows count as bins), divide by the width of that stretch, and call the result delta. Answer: 12.7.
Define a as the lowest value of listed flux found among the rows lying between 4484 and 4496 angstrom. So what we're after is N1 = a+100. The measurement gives 113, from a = 12.8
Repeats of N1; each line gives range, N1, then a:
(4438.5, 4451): 111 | 11.2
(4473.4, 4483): 113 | 13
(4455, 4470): 110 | 10.2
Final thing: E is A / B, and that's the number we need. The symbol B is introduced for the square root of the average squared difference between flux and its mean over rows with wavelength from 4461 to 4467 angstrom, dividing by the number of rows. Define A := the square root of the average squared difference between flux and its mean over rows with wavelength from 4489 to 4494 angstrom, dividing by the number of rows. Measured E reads 0.9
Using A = 0.54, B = 0.61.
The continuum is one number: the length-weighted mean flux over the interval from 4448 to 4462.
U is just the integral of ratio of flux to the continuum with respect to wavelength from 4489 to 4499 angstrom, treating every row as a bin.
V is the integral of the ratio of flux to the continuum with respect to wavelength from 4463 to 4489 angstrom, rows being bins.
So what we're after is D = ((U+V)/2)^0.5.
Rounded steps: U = 10.5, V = 27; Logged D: 4.3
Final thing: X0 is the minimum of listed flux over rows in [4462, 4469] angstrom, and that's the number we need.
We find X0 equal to 11.2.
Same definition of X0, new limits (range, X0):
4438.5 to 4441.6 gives 11.2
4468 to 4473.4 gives 12.8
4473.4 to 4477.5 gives 13.4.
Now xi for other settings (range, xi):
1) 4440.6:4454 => 7.15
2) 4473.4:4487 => 7.12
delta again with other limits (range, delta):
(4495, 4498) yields 13.7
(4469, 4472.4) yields 13.6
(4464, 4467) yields 12.1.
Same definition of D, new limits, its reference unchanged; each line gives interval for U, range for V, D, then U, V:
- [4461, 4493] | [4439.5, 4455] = 5.0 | 33.5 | 17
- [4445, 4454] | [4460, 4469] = 3.0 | 9.9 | 9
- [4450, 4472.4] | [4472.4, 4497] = 4.9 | 22.1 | 26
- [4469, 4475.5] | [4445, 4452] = 2.7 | 6.9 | 8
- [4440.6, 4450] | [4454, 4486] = 4.6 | 10.2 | 33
